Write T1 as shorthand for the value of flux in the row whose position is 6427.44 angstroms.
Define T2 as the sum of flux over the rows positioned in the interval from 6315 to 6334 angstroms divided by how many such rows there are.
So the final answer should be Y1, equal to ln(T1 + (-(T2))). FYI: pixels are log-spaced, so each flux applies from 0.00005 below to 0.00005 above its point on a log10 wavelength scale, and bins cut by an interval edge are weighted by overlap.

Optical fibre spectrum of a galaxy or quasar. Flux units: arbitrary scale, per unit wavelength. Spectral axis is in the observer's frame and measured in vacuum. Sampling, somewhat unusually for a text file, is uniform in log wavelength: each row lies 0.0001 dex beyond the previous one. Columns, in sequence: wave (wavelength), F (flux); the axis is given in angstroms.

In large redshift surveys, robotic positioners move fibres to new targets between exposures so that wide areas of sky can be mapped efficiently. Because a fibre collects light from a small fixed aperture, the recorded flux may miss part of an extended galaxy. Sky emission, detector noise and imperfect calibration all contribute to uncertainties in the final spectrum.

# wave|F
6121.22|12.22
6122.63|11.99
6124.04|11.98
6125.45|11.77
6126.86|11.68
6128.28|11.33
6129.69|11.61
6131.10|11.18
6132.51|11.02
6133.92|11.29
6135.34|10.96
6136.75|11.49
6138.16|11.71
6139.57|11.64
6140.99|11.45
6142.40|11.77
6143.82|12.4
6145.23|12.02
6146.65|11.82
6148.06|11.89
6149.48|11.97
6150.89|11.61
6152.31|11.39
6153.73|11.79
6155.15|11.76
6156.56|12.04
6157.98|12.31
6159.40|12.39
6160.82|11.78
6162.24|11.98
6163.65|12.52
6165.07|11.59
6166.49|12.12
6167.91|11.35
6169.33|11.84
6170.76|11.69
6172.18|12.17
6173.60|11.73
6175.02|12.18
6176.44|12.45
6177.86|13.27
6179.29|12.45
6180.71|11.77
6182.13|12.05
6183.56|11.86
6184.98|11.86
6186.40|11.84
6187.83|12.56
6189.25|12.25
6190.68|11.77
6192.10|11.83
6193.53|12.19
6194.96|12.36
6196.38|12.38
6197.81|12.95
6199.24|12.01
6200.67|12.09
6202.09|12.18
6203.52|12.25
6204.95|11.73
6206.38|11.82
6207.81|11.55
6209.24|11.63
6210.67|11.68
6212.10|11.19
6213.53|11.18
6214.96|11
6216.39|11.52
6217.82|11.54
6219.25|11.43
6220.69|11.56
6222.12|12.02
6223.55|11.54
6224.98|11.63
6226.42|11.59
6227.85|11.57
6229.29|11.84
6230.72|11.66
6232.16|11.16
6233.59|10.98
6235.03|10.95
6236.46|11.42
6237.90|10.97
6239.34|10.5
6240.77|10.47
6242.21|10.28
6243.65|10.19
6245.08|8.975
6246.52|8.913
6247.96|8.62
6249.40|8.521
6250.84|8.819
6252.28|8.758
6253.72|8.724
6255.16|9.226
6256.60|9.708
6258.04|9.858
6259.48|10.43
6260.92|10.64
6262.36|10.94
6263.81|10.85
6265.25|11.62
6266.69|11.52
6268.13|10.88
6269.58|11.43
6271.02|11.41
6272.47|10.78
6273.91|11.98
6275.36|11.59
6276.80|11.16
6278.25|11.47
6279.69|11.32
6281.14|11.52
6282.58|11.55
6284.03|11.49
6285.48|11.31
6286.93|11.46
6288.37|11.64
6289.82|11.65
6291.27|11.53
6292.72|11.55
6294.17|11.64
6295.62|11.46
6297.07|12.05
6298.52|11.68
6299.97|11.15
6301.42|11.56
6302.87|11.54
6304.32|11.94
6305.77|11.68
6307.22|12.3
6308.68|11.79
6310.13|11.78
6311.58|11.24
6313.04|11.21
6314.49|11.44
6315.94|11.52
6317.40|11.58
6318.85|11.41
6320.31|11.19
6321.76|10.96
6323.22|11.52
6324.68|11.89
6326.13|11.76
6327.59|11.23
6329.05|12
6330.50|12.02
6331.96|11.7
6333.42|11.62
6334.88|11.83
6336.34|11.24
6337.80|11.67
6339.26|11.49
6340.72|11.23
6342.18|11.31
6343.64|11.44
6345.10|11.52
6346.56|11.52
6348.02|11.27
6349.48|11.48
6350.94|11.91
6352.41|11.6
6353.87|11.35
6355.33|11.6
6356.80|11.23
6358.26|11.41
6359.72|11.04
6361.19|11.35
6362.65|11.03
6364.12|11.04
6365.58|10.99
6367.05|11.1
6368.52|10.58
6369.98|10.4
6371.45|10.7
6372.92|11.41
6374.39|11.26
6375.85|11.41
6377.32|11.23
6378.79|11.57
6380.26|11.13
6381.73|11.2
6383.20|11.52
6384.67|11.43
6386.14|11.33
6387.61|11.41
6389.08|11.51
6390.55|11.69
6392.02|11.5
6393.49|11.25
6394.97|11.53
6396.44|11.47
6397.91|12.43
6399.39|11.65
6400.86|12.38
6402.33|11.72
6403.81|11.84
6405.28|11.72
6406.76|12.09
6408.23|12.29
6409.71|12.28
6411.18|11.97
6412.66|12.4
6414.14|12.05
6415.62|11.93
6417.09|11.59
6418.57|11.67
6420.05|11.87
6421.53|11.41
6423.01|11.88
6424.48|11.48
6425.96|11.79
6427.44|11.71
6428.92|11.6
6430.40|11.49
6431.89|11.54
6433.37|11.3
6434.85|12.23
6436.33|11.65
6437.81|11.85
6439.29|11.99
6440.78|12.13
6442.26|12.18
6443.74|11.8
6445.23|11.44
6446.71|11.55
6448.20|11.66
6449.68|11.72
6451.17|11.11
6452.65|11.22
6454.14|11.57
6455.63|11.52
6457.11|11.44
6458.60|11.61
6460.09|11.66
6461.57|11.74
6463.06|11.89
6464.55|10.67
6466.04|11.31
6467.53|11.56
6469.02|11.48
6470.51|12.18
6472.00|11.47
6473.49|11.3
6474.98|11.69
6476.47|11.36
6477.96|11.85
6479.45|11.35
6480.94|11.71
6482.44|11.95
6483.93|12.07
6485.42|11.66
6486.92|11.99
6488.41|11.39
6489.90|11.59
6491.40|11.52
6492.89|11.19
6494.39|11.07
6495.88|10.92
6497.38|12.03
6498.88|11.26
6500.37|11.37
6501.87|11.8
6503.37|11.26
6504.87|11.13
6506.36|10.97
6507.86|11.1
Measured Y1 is -2.0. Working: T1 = 11.71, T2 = 11.6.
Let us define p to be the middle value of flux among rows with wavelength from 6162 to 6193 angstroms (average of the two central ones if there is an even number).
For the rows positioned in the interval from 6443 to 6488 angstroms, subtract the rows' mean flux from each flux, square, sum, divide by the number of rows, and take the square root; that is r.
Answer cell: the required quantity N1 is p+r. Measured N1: 12.2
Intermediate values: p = 11.9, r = 0.301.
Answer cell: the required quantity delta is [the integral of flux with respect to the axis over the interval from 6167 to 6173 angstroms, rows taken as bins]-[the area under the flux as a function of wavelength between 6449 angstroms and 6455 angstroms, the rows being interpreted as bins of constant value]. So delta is 2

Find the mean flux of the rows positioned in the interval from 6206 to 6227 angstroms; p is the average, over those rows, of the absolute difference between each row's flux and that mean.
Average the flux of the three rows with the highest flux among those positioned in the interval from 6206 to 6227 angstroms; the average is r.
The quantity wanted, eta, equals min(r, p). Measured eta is 0.17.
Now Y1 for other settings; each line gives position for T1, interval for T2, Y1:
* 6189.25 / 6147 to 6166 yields -1.1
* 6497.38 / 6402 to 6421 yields -2.6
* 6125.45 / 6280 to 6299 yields -1.7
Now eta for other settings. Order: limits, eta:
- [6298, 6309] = 0.23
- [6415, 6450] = 0.20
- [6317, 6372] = 0.29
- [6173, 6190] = 0.34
